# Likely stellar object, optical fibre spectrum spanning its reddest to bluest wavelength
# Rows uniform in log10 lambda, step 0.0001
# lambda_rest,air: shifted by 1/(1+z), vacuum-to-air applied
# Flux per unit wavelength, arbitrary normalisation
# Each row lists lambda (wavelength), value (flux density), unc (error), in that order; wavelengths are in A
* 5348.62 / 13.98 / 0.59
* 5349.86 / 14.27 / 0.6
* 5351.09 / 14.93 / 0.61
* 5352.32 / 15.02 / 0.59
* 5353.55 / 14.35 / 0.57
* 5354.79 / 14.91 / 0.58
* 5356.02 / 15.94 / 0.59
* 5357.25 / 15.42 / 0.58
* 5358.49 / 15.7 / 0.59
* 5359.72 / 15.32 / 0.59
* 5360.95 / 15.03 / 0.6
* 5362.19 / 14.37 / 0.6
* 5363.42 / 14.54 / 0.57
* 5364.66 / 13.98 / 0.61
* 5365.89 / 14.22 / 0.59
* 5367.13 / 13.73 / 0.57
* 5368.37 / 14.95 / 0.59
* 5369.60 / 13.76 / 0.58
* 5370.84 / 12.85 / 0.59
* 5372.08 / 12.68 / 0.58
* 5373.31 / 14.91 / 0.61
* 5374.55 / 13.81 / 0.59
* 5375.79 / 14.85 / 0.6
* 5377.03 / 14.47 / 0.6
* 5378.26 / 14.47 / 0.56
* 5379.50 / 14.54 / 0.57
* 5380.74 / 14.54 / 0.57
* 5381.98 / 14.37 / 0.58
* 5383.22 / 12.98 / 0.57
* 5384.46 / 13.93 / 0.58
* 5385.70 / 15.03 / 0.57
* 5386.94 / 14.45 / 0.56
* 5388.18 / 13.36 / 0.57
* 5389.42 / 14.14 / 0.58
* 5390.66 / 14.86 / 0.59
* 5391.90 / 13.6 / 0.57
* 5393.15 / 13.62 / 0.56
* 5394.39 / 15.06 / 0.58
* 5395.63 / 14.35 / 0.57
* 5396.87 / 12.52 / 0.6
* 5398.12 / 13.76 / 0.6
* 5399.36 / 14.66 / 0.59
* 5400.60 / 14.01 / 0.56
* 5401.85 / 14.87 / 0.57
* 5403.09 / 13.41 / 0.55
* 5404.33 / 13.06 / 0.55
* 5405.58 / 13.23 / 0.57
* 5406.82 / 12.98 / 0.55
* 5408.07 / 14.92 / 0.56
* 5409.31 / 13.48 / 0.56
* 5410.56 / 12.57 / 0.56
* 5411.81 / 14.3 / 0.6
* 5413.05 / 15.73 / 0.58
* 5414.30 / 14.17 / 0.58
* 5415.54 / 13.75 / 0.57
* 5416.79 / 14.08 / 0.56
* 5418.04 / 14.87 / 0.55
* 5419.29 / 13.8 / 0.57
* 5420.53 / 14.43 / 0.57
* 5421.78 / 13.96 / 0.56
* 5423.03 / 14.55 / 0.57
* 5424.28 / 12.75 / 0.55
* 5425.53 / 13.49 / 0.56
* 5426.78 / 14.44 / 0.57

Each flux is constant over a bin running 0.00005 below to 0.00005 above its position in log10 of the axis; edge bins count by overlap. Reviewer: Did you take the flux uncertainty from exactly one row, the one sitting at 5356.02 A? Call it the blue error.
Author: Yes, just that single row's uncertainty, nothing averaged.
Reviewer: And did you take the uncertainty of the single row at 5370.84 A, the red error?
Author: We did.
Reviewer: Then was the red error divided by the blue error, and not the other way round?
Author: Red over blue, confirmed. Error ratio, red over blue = 1.00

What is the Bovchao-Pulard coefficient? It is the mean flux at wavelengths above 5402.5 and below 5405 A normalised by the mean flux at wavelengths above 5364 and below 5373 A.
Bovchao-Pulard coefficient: 0.96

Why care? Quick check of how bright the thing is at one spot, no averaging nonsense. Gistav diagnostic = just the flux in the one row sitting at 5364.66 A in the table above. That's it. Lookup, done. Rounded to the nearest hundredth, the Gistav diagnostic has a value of 13.98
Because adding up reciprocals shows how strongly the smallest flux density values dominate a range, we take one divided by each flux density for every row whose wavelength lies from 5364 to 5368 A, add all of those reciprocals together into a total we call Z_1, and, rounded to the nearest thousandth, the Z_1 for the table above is 0.215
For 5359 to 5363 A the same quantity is 0.201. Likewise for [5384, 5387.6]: 0.208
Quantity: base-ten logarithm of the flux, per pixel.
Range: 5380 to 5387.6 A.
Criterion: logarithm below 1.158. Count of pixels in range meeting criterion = 3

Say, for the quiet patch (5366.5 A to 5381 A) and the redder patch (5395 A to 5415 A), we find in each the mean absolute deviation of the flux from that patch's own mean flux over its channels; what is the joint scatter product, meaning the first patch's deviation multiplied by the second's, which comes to 0.48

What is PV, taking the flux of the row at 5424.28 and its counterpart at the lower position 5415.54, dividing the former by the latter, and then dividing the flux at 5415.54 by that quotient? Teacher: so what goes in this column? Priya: 14.8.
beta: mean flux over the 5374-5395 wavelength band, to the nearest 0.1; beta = 14.2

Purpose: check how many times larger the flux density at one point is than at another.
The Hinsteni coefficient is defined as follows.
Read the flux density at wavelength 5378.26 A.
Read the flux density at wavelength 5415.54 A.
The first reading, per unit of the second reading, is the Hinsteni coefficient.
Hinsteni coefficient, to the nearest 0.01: 1.05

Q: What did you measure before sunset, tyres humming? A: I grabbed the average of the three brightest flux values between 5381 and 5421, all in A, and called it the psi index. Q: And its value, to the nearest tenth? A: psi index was 15.3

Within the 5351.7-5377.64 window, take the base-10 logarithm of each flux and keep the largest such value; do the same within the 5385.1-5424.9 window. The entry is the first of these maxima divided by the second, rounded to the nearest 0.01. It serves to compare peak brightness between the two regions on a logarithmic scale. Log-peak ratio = 1.00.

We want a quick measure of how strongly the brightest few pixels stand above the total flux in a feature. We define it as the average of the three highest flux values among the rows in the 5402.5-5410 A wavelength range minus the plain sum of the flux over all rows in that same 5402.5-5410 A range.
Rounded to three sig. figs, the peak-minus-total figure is -67.1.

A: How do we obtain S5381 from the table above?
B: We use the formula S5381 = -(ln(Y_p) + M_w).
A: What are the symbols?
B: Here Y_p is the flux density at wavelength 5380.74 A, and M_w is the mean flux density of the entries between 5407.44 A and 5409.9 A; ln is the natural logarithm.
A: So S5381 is -16.9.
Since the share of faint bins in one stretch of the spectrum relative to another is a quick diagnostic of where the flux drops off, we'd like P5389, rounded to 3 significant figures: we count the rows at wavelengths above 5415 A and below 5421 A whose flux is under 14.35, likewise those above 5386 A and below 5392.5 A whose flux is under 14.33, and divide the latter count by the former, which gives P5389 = 1.00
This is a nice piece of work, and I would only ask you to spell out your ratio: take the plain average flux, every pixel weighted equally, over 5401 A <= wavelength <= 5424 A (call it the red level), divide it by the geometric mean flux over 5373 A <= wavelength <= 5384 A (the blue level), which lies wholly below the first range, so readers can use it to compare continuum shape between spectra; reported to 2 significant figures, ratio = 0.98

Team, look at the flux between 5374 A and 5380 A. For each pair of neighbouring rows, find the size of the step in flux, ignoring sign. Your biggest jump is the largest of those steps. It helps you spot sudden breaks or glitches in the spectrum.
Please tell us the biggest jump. 1.04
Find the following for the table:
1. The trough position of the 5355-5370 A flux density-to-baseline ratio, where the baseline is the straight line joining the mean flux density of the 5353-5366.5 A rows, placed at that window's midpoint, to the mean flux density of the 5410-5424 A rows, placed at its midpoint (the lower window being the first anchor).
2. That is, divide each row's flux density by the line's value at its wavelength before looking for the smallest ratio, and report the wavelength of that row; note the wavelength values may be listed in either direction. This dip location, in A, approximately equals 5367.13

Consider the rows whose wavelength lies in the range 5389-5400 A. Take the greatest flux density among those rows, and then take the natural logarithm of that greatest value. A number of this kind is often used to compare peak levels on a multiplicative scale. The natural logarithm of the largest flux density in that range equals 2.71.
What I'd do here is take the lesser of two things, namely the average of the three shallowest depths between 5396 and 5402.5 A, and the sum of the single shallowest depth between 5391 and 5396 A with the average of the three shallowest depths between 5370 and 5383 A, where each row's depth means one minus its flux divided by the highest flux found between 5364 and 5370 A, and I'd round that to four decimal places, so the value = 0.0049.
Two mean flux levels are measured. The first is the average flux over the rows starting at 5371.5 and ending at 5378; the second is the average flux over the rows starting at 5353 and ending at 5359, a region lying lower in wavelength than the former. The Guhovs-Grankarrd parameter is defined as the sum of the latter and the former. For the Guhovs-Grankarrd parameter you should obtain 29.4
